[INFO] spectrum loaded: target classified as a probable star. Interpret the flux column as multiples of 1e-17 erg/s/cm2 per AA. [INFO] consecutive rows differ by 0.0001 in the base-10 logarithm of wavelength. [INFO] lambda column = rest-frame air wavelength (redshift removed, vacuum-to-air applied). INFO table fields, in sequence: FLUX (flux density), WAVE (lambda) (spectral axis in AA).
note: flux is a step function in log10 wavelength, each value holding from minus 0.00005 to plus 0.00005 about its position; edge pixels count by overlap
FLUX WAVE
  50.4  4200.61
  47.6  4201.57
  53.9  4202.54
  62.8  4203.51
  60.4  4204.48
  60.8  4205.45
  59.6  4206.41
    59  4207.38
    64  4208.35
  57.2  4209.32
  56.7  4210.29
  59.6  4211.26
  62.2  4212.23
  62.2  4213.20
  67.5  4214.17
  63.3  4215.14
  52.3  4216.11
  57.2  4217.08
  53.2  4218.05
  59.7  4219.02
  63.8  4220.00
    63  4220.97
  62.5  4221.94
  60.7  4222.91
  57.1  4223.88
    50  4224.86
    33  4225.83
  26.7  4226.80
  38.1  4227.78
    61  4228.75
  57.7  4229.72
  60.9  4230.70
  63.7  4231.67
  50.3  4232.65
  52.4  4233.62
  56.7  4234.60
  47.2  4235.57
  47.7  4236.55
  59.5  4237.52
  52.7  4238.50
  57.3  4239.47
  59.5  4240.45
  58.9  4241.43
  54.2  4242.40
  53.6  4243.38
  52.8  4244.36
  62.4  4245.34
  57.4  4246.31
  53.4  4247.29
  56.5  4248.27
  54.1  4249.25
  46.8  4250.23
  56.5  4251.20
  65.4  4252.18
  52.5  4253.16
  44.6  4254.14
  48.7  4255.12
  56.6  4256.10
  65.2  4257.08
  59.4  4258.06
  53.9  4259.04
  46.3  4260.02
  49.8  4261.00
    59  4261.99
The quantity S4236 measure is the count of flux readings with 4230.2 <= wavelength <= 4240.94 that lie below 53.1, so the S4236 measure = 5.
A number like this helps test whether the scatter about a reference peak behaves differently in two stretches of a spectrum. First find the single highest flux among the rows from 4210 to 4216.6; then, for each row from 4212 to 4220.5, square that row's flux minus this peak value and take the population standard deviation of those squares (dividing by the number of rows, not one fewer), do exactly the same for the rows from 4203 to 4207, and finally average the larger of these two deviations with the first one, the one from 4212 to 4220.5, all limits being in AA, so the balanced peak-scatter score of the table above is 81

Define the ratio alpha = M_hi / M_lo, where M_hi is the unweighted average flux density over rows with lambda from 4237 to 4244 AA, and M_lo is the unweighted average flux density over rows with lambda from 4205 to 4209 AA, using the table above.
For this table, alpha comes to 0.93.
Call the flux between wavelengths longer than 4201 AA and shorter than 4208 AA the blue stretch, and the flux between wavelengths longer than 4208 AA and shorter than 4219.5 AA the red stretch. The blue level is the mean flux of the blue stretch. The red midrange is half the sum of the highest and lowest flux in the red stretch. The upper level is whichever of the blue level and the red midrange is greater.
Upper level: 59.9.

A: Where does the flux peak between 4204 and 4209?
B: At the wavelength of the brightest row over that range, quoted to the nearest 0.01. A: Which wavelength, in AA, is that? 4208.35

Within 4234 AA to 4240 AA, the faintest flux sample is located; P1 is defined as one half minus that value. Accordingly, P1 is -47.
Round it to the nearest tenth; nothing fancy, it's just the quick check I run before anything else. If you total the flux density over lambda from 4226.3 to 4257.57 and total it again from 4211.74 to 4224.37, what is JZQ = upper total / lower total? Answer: 2.2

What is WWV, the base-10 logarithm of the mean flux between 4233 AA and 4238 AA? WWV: 1.72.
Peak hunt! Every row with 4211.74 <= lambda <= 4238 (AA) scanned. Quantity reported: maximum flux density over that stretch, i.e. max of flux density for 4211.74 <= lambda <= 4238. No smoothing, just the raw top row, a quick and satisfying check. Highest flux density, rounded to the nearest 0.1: 67.5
